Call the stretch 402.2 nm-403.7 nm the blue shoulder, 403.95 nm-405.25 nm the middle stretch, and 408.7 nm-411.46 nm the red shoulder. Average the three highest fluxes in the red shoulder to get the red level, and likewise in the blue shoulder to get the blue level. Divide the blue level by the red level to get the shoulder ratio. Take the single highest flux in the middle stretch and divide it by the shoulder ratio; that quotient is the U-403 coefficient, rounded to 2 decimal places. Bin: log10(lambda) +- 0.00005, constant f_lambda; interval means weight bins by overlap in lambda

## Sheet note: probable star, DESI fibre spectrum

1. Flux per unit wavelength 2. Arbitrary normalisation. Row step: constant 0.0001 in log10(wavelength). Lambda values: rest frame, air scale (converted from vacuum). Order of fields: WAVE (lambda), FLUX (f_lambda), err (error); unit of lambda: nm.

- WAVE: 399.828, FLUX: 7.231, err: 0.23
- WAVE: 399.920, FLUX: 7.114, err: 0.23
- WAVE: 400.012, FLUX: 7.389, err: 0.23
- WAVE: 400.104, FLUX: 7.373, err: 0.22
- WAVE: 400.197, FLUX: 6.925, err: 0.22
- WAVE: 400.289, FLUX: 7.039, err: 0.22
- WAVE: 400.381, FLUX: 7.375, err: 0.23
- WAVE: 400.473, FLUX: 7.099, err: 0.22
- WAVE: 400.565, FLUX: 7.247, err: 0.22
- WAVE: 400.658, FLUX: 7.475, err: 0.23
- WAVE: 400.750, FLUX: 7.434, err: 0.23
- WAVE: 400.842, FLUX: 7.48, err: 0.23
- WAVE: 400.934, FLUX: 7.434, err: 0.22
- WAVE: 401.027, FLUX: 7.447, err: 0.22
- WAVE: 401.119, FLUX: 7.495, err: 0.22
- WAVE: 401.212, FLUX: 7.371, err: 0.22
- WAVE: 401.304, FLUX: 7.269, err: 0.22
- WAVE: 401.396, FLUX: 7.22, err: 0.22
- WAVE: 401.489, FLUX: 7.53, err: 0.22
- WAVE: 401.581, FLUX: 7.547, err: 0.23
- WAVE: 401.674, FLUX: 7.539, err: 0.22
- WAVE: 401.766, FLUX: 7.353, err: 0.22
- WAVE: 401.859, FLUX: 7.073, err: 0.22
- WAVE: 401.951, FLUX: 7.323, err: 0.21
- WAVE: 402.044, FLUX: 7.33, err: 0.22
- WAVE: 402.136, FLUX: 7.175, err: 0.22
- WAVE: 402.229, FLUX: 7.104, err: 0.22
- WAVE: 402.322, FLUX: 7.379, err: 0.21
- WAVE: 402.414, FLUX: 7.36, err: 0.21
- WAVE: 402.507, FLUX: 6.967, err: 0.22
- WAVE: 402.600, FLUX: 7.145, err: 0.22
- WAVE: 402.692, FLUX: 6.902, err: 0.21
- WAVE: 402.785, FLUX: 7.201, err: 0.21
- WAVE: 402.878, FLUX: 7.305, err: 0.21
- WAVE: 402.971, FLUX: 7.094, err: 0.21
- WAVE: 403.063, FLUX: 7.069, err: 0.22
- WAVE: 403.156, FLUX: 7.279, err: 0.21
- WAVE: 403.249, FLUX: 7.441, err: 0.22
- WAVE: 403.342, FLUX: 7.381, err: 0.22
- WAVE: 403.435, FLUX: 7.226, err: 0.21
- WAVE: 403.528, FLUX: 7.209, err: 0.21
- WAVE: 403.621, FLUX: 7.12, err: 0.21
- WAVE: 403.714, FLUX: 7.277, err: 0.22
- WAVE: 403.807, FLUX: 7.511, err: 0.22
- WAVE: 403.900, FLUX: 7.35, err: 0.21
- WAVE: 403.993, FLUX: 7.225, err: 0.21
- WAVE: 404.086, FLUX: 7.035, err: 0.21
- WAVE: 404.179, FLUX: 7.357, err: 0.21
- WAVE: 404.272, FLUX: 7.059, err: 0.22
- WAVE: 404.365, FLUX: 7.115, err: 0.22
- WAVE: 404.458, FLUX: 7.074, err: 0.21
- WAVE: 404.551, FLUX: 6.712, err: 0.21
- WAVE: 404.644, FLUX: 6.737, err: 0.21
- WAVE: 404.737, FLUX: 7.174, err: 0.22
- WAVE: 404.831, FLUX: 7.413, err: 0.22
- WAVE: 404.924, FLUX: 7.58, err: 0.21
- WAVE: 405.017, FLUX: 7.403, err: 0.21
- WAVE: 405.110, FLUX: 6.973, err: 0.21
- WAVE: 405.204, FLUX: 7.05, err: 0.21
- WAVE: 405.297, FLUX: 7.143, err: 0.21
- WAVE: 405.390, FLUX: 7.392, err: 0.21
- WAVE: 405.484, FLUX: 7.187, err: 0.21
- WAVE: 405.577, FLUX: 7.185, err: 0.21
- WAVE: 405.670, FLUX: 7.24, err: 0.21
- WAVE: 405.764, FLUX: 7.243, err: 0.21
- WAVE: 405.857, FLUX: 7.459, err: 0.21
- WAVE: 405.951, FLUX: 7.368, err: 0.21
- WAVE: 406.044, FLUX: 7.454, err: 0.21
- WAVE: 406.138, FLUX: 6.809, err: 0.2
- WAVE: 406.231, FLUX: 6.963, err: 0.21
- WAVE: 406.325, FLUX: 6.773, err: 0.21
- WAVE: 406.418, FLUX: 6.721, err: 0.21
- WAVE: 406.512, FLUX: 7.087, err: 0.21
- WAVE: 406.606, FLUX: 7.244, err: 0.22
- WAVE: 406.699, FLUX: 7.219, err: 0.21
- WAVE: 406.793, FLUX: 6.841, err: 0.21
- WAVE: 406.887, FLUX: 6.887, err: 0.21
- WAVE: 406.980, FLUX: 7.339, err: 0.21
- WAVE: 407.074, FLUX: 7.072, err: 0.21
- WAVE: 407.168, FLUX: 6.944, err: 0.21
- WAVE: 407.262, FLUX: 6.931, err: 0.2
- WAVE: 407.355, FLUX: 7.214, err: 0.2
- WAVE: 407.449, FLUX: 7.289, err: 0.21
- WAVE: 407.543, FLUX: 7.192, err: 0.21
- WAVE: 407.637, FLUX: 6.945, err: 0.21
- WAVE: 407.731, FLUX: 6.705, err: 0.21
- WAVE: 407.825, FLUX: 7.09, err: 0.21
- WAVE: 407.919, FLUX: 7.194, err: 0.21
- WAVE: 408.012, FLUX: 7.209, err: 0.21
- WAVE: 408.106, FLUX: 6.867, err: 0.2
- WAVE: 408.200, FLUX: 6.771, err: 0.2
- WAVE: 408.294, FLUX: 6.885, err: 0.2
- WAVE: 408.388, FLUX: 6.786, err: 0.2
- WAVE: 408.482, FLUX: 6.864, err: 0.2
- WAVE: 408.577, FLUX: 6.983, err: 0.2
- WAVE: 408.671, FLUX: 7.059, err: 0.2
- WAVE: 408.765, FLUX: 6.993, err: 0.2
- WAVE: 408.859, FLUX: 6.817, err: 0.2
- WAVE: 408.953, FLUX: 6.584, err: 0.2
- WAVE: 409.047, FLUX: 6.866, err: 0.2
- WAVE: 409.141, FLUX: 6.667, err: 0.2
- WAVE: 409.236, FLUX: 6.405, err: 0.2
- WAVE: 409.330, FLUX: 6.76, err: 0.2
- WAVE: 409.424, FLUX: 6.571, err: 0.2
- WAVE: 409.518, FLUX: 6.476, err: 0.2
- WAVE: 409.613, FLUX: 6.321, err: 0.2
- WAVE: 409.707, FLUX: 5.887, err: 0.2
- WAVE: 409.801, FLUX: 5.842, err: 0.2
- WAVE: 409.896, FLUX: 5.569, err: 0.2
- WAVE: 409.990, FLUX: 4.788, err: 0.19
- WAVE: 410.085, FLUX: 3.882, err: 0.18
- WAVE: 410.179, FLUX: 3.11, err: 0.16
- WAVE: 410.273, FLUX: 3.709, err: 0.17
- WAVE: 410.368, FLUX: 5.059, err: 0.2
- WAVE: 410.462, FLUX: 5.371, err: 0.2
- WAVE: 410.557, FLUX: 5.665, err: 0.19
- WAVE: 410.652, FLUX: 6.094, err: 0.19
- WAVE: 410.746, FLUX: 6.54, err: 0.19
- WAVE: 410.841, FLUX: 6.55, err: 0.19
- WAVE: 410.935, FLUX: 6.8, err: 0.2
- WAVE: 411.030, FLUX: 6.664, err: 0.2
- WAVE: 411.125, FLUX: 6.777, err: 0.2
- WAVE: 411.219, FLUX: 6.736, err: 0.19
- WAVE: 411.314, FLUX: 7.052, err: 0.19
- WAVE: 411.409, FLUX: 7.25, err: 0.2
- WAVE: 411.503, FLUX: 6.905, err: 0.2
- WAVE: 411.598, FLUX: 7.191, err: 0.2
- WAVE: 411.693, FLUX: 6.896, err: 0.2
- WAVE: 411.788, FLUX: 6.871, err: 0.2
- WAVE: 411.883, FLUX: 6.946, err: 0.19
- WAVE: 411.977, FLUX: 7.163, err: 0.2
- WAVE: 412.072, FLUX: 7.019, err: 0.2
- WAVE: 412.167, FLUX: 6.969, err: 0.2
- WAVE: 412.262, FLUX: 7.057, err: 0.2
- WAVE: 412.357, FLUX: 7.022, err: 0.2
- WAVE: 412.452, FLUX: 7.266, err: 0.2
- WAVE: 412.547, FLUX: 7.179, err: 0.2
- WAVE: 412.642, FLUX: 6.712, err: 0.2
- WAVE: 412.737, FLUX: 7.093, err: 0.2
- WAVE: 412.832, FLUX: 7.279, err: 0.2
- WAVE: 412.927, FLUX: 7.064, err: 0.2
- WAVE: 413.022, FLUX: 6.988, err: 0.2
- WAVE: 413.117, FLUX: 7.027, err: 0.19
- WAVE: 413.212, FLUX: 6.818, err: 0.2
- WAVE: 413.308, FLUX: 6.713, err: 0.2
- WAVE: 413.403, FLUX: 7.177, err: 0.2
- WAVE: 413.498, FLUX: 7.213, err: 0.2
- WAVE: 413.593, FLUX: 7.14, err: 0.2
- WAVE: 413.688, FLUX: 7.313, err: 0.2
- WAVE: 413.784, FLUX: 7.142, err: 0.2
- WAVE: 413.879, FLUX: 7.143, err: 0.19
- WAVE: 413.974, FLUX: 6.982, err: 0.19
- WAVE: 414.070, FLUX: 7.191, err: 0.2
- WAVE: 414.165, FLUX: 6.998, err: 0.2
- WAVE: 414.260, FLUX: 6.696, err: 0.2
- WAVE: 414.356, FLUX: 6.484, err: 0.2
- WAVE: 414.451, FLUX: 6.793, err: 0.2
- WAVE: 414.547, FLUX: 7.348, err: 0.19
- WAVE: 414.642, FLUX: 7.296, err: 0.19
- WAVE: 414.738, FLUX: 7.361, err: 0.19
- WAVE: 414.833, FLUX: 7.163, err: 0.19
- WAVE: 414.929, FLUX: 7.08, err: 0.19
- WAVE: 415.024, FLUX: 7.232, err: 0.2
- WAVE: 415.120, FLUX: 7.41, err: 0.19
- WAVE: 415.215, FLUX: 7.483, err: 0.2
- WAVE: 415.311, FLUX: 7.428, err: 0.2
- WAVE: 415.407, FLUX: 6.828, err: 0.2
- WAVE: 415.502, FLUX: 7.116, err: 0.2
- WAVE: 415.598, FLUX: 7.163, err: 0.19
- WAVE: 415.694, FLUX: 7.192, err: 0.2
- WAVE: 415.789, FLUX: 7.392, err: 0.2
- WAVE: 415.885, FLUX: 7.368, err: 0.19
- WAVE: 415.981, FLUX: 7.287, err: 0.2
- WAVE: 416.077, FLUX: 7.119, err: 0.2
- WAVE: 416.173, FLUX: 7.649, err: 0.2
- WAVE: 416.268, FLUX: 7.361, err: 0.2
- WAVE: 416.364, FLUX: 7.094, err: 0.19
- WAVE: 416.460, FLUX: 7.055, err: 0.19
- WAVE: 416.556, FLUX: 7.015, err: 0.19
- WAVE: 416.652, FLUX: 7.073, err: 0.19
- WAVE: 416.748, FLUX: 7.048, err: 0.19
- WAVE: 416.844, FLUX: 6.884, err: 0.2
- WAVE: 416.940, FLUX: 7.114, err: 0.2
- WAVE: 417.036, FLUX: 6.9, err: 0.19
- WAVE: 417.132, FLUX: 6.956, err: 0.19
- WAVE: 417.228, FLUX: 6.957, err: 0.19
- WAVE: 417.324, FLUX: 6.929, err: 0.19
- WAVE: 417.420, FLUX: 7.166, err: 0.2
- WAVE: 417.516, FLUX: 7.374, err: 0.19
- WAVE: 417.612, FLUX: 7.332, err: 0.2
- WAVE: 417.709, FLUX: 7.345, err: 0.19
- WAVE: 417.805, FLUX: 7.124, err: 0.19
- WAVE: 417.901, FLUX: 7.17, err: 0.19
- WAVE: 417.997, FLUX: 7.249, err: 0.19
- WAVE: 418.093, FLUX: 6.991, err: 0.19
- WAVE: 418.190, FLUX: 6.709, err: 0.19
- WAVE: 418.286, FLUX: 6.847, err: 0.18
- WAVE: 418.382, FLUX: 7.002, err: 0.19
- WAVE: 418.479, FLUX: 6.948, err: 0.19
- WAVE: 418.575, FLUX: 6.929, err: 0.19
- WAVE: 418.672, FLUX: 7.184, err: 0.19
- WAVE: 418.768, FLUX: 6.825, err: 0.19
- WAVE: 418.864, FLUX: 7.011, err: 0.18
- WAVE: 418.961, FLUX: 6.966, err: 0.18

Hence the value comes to 7.27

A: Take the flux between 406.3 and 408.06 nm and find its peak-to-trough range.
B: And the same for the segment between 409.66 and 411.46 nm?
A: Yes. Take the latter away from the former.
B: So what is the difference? -3.5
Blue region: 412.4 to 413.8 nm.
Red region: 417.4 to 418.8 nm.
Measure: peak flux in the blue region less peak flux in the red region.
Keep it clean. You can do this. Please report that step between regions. -0.06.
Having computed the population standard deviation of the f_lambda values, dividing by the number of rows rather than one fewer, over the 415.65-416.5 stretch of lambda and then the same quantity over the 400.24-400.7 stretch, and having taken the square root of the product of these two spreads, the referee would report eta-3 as 0.170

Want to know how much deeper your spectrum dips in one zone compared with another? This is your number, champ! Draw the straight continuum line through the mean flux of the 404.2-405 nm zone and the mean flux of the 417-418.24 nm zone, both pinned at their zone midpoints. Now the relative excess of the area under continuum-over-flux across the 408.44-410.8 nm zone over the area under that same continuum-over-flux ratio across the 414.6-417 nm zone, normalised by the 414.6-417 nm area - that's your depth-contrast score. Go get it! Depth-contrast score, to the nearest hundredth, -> 0.25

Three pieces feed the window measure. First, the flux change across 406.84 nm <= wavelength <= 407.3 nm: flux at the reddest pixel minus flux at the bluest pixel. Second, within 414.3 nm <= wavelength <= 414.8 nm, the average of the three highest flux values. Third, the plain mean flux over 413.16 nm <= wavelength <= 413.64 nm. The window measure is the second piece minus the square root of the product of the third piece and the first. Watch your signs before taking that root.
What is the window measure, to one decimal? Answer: 6.8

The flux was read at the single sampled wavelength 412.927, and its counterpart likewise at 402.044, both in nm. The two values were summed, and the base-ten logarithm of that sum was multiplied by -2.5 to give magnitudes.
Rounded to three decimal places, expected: -2.895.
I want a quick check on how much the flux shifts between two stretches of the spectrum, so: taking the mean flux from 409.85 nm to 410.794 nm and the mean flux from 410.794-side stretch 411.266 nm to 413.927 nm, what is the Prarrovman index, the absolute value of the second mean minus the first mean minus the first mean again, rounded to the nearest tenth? 2.9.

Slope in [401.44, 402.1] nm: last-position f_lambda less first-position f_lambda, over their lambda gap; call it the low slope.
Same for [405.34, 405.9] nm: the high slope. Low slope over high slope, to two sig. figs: -2.5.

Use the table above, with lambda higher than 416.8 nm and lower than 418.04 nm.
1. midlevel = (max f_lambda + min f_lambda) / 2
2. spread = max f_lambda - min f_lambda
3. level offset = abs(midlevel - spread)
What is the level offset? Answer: 6.64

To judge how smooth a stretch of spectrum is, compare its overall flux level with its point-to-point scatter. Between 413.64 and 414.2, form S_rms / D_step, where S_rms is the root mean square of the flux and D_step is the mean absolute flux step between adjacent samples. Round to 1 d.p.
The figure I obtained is 48.5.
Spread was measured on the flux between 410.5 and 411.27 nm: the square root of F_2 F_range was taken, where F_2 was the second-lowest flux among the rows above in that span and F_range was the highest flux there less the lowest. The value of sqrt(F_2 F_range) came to 2.63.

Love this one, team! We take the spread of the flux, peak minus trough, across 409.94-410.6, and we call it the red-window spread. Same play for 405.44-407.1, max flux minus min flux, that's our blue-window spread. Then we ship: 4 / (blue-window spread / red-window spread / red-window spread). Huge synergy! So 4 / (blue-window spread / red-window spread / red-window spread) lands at 35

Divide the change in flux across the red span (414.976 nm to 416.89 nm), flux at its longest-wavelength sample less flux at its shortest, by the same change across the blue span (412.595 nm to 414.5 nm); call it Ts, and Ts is -4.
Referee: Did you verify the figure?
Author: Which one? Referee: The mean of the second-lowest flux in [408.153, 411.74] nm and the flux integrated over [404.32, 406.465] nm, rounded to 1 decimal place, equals 9.5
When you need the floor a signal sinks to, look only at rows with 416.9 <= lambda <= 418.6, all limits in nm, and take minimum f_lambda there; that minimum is 6.709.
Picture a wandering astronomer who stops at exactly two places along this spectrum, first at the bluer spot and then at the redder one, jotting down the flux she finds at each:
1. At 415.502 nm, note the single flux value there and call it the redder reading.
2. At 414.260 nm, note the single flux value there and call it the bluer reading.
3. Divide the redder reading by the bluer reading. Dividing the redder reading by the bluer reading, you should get 1.06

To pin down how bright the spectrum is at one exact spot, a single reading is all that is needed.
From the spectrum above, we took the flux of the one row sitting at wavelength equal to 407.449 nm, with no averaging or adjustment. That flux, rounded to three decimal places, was 7.289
